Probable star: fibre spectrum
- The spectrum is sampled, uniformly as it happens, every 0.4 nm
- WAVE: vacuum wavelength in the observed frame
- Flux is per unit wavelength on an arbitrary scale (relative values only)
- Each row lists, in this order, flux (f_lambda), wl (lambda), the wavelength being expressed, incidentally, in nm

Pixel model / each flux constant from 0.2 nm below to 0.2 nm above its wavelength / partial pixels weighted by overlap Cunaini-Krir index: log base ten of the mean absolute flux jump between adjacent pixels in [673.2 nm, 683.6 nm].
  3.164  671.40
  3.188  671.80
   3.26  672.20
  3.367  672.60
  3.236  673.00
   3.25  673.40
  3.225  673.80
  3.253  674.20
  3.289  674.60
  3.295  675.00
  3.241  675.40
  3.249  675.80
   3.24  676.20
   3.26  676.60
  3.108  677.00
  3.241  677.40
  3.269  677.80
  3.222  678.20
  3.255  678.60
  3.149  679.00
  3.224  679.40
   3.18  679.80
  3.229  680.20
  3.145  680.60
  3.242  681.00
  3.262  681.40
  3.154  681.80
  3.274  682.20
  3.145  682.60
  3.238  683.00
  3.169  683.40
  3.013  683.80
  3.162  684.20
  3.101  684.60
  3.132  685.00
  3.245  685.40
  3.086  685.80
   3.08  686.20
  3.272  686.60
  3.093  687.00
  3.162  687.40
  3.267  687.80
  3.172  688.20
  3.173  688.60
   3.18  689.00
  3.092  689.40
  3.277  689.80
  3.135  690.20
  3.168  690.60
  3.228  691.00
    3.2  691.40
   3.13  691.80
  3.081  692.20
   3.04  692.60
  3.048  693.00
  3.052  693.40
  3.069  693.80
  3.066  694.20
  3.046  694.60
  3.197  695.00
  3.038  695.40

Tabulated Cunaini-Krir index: -1.20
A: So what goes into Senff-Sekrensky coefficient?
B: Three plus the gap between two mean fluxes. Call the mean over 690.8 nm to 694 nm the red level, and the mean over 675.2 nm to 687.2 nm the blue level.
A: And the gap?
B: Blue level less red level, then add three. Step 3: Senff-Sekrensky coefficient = 3.08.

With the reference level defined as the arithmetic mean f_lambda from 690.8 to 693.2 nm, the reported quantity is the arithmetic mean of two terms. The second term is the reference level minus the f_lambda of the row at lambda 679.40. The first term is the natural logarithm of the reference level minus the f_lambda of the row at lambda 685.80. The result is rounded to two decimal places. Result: -1.73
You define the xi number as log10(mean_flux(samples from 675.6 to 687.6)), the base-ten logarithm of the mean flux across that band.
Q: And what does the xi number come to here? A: 0.503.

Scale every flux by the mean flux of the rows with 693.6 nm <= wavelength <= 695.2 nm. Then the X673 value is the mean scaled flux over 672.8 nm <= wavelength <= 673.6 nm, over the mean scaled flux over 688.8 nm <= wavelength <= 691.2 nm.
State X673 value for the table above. 1.02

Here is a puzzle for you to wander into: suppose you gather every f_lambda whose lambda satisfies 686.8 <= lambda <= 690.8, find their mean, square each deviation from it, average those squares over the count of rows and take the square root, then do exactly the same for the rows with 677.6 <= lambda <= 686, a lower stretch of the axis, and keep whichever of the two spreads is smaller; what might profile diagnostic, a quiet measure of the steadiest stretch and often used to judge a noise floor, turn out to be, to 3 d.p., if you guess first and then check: 0.059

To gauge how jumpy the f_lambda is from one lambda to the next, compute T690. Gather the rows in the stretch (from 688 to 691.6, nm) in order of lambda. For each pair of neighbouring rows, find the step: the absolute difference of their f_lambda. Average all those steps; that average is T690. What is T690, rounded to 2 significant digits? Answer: 0.068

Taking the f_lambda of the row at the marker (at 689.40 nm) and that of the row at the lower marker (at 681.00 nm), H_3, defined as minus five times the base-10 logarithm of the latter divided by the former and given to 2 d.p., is -0.10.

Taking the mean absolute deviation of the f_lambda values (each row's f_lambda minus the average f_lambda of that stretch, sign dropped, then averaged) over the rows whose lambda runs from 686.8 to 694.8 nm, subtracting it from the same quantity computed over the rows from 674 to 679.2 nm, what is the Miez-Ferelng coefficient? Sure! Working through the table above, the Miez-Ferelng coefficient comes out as -0.0269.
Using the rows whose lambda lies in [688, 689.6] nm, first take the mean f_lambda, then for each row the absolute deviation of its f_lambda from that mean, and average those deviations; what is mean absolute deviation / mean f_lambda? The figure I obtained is 0.010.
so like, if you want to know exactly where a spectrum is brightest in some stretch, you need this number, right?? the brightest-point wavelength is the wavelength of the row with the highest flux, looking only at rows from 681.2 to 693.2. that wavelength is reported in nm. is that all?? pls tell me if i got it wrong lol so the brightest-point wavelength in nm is 689.80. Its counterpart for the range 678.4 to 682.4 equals 682.20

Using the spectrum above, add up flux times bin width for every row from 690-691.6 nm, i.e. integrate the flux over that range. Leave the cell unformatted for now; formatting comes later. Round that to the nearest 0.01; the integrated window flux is 5.09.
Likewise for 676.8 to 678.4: 5.14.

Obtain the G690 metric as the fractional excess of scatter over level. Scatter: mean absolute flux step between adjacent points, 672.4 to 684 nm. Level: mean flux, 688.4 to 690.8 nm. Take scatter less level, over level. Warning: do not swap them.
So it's -0.979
